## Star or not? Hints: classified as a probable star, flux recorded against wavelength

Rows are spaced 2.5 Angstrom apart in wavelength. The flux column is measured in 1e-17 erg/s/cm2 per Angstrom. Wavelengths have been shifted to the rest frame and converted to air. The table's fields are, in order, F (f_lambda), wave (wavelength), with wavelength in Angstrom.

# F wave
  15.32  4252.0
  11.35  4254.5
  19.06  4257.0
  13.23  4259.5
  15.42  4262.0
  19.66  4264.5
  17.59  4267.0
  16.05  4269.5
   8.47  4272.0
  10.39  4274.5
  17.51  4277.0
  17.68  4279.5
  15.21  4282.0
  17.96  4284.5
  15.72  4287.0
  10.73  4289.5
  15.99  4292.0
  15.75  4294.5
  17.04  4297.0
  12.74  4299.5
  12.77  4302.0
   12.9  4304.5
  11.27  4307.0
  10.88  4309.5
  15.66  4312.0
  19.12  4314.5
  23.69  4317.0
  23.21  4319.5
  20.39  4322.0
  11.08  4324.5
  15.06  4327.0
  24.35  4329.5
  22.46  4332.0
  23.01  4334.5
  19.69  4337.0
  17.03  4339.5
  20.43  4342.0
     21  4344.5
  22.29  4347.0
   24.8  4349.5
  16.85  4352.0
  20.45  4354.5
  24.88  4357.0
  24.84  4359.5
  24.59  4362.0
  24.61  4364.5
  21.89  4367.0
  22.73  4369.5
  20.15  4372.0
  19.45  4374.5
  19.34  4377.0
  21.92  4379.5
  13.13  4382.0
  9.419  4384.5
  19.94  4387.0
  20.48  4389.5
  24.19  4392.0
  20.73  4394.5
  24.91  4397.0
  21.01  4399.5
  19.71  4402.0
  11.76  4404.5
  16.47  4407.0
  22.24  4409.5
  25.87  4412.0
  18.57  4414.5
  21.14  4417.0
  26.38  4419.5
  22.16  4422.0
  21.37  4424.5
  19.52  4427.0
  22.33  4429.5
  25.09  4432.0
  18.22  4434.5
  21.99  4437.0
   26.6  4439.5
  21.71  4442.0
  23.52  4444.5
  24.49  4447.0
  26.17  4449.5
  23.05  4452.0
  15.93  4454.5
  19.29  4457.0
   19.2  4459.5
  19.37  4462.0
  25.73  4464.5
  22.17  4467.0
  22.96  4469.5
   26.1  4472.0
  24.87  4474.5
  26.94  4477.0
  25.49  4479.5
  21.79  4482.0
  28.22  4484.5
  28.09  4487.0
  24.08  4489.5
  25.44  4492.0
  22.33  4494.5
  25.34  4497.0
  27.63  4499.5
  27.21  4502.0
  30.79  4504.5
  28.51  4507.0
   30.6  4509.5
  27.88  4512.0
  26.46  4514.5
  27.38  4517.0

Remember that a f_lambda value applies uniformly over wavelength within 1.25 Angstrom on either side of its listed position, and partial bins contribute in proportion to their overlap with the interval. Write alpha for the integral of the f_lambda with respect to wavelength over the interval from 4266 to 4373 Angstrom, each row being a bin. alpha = 1943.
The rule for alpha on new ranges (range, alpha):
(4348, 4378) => 662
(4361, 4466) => 2215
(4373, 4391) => 320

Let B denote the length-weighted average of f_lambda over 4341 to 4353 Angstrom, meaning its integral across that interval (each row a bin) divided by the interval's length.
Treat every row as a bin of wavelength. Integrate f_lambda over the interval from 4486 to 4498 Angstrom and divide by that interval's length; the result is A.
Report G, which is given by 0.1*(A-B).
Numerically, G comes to 0.4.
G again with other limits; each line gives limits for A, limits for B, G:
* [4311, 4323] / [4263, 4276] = 0.6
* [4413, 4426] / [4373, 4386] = 0.5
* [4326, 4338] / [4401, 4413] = 0.2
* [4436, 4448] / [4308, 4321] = 0.5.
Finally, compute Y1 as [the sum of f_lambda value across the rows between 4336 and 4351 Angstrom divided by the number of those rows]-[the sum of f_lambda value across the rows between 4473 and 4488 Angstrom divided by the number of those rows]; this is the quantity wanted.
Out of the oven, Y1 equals -5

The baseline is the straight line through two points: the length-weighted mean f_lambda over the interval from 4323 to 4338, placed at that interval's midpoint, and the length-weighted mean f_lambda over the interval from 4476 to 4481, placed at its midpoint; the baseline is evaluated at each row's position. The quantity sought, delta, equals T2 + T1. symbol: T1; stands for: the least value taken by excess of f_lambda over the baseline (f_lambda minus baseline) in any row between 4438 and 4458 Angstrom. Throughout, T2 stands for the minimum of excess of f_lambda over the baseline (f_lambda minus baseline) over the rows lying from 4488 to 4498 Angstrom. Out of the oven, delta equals -13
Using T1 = -9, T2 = -4.3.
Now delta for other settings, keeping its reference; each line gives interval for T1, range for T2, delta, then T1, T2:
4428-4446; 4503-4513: -5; -6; 0.4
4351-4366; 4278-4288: -5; -3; -1.9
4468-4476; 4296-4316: -10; -3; -7.5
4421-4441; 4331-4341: -8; -6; -2.7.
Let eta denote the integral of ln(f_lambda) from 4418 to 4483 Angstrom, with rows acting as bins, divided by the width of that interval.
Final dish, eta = 3.12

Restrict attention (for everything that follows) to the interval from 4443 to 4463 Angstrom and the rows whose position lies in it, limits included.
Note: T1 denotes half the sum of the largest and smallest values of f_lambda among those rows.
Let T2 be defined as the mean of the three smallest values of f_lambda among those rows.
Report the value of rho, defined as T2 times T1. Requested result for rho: 382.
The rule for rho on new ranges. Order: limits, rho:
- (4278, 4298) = 199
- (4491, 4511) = 647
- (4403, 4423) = 297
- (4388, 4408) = 293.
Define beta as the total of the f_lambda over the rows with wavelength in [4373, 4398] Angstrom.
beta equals 194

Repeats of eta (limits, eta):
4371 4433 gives 2.98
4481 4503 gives 3.24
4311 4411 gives 2.98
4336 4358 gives 3.03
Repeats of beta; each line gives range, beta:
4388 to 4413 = 207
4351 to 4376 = 220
